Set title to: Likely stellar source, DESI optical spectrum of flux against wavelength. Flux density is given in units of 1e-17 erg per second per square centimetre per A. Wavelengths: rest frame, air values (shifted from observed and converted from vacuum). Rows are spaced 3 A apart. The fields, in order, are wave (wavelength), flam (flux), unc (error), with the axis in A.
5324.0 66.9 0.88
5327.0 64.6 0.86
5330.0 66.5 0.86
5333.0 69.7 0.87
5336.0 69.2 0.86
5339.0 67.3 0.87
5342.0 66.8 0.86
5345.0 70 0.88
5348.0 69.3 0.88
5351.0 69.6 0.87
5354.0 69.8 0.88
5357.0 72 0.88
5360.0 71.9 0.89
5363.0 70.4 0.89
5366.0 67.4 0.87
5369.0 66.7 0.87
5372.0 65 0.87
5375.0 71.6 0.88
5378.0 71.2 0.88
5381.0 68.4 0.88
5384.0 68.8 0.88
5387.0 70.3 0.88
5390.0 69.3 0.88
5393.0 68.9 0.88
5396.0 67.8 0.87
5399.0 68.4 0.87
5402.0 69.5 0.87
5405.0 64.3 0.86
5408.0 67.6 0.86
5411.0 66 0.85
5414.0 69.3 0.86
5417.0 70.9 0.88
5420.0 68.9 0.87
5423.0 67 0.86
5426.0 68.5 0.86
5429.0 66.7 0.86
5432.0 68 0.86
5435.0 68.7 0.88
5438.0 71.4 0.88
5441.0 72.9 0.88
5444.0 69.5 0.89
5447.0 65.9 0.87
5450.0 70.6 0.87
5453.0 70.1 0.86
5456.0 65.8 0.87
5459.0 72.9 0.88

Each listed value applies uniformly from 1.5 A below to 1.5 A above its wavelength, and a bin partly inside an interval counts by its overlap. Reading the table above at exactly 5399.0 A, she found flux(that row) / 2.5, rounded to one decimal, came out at 27.4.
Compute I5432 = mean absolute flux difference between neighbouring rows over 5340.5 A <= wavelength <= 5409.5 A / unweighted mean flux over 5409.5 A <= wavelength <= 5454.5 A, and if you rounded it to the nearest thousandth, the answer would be 0.025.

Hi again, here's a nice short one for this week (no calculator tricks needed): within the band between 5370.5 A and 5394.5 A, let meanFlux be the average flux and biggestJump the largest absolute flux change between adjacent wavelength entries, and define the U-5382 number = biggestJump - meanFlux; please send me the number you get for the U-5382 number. -62.6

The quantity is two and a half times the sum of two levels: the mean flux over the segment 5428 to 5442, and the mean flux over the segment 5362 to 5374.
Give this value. 342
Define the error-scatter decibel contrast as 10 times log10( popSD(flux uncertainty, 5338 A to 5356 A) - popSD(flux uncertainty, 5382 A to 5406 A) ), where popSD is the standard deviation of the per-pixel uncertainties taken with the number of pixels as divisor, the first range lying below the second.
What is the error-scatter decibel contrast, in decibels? -33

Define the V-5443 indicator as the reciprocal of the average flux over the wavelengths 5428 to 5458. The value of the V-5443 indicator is 0.0145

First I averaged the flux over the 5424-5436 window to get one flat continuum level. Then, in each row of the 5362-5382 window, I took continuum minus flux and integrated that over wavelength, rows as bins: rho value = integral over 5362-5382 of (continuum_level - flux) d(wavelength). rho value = -15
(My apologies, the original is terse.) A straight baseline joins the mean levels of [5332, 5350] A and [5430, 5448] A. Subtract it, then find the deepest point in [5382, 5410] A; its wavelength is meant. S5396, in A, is 5405.0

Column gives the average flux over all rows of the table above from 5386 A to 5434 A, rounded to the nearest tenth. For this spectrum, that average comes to 68.2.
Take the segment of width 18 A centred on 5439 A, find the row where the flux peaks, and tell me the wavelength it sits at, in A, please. 5441.0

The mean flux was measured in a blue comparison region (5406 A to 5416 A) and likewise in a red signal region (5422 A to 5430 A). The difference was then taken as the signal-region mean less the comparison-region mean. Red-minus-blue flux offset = -0.2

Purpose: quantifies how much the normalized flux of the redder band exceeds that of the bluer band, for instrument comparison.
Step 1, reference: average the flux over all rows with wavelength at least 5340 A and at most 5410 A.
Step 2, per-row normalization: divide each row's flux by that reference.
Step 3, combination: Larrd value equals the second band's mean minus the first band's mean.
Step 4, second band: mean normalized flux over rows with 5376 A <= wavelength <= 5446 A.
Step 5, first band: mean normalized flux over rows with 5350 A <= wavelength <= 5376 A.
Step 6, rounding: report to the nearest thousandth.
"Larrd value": -0.008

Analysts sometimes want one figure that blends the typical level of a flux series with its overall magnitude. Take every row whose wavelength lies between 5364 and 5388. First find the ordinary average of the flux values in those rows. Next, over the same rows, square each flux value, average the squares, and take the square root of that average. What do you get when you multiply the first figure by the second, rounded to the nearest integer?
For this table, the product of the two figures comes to 4719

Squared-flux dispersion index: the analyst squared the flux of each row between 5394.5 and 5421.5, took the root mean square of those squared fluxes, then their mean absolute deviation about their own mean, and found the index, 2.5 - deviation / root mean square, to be 2.46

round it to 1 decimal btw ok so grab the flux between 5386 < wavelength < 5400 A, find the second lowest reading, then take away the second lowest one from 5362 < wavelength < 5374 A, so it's 1.7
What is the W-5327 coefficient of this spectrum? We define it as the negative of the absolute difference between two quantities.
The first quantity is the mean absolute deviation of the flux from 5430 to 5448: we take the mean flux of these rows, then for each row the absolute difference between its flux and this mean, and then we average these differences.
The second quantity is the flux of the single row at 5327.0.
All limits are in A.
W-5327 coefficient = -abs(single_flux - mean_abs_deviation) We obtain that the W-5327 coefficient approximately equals -62.7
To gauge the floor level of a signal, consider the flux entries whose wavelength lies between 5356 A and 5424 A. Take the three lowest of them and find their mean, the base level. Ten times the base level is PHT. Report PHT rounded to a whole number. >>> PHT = 651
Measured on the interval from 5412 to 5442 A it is 672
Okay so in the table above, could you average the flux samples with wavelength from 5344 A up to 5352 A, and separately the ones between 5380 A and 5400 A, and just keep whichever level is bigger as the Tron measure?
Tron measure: 69.6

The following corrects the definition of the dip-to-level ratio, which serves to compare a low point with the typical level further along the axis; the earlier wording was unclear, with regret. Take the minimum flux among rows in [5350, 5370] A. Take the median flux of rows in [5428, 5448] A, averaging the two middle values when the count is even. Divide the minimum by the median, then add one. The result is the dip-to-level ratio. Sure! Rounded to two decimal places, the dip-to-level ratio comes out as 1.97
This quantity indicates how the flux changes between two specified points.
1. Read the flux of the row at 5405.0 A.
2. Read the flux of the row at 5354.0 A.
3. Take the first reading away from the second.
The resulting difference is 5.5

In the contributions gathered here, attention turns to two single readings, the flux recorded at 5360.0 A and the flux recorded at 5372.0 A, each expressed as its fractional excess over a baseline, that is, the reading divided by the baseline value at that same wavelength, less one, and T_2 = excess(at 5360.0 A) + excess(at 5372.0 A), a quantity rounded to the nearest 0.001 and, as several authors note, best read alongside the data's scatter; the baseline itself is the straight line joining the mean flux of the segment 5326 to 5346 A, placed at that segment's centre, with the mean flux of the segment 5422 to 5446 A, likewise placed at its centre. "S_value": 0.009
